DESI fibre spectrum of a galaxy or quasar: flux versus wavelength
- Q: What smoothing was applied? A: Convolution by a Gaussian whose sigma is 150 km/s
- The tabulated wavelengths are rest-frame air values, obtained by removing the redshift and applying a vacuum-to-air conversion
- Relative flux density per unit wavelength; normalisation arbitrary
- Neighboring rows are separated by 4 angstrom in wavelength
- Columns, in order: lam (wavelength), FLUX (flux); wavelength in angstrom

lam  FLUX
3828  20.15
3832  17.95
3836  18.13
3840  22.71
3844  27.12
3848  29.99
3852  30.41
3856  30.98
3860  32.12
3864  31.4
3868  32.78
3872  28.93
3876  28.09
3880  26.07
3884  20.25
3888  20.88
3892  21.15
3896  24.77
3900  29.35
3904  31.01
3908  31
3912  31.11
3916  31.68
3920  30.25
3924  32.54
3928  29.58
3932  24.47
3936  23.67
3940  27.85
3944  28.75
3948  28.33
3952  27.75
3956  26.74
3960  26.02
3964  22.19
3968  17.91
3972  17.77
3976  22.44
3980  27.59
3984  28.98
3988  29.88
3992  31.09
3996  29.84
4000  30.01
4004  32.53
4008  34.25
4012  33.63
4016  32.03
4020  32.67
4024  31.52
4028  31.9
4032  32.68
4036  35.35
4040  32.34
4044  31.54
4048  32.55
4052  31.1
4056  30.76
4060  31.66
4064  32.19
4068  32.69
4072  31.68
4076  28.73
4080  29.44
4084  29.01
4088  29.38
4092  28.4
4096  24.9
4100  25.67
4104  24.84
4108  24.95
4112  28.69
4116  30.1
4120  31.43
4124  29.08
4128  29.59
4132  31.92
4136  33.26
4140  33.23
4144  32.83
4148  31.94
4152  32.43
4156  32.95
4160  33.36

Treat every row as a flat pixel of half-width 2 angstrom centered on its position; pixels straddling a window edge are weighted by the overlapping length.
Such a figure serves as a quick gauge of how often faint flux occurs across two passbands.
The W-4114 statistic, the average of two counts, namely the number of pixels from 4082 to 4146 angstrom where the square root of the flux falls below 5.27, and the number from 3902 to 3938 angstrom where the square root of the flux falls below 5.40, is 3.0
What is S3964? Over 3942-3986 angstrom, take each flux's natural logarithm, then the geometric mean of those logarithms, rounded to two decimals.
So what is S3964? 3.20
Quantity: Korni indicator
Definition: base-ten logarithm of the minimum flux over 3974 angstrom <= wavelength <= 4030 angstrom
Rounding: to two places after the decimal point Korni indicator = 1.35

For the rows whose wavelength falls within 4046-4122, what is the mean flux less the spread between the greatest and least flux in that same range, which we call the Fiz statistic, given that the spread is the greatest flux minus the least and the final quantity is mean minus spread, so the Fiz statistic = 22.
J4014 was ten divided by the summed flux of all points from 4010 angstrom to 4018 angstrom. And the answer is 0.152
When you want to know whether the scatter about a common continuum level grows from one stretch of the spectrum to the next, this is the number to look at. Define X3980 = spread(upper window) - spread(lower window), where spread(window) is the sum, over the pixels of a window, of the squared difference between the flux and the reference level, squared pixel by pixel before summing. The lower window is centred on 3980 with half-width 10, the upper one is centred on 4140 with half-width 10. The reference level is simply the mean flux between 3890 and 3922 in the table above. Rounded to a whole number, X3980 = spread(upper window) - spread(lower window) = -89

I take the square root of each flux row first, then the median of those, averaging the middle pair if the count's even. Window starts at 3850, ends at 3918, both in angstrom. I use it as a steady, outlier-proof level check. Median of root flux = 5.51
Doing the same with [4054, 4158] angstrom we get 5.52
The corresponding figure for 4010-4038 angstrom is 5.72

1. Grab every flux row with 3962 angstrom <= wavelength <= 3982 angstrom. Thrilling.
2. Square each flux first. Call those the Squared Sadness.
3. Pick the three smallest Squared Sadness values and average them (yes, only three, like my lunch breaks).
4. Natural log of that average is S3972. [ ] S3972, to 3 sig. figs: 5.93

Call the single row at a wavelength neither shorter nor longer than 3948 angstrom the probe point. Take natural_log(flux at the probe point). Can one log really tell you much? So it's 3.344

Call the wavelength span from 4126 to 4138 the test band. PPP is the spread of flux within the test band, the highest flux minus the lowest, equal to 3.7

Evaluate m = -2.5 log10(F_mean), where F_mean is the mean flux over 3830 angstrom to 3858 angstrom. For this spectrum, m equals -3.51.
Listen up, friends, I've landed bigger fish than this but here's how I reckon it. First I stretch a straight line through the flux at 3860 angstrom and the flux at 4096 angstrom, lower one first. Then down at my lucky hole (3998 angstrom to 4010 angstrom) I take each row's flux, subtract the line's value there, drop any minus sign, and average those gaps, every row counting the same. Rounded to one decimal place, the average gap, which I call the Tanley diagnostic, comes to 4.5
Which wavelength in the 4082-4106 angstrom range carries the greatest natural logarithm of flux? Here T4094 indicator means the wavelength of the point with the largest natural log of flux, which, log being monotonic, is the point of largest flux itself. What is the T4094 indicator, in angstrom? 4088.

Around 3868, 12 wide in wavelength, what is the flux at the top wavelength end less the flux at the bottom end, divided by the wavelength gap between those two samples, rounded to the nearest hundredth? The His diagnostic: -0.31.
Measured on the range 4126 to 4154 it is 0.12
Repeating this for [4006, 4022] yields -0.13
